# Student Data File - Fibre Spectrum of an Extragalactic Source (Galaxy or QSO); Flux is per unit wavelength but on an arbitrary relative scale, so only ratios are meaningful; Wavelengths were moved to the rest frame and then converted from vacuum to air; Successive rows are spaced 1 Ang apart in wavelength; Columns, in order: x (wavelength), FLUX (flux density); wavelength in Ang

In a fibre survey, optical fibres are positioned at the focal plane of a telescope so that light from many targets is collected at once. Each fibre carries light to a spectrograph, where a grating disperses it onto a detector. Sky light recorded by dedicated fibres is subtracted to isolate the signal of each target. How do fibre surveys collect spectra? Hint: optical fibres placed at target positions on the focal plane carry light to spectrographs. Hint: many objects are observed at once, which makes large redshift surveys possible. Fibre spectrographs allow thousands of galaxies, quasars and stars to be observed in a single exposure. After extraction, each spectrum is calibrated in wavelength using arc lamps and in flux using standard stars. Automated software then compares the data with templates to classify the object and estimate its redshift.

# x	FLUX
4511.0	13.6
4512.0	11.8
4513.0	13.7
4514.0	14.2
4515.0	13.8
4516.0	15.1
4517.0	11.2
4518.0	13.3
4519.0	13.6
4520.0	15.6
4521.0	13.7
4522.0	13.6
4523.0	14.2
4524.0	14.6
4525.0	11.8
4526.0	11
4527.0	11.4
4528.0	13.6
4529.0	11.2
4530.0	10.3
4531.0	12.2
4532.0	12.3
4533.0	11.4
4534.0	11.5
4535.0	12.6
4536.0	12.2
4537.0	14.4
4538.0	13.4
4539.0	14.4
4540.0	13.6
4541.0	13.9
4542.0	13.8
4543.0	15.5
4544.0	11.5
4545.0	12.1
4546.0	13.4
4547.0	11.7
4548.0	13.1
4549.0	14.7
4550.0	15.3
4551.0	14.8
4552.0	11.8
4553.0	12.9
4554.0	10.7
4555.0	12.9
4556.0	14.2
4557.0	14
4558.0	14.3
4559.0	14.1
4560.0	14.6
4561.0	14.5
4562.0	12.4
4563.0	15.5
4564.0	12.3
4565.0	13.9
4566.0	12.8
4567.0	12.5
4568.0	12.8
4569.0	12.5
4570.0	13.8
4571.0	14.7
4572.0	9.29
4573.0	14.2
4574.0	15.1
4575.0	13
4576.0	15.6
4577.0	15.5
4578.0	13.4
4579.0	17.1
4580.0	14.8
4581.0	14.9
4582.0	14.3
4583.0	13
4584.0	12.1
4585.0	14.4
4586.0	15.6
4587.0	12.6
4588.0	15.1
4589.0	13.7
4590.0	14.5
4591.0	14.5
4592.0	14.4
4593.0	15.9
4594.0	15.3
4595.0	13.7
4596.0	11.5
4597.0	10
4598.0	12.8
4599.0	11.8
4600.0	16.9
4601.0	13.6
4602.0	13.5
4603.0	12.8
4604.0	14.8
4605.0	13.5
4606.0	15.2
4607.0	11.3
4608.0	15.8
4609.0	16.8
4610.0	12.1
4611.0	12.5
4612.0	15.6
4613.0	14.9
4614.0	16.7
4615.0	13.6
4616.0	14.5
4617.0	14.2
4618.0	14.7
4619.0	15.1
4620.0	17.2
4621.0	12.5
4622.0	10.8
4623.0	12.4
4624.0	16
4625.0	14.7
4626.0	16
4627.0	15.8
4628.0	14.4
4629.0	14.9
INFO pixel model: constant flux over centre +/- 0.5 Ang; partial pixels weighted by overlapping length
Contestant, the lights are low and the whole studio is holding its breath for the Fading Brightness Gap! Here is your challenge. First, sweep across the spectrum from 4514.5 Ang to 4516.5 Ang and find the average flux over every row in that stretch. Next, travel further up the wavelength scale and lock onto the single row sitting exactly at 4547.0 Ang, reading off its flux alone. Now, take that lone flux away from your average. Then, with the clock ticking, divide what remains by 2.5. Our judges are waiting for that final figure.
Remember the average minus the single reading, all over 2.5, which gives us 1.1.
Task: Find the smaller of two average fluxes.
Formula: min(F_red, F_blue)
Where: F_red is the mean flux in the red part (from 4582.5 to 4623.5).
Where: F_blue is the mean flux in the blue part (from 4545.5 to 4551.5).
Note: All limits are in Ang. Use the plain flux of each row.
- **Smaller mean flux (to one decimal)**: 13.8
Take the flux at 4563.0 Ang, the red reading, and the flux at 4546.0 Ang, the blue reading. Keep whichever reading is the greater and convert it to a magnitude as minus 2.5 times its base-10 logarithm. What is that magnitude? -2.98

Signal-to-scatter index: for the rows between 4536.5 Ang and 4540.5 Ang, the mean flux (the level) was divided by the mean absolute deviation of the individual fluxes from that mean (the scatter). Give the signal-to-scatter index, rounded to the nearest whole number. 31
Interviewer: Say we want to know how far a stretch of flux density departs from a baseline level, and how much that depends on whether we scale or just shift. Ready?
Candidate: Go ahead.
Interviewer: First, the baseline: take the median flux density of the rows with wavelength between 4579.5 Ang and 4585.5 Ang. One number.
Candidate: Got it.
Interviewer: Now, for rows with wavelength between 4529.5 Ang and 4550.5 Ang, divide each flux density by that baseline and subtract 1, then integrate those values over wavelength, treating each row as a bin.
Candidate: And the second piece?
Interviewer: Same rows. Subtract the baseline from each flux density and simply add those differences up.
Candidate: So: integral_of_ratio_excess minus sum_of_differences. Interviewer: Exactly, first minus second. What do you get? 26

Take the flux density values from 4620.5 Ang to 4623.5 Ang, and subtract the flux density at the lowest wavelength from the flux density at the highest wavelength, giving -0.1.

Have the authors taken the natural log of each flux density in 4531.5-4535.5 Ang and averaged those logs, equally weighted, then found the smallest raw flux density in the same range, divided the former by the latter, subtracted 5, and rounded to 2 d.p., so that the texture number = -4.78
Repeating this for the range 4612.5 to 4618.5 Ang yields -4.80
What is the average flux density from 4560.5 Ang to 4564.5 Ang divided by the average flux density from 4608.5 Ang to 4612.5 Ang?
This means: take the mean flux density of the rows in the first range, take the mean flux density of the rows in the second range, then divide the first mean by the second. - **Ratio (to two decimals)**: 0.96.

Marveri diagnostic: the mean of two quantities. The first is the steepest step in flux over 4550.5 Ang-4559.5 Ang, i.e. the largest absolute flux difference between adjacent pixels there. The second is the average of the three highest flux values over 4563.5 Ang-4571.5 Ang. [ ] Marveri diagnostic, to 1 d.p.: 8.6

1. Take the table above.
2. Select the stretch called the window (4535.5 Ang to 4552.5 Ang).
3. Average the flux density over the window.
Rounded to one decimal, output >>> 13.5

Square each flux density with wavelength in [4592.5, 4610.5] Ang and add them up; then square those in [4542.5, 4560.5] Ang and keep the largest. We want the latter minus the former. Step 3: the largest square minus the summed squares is -3225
